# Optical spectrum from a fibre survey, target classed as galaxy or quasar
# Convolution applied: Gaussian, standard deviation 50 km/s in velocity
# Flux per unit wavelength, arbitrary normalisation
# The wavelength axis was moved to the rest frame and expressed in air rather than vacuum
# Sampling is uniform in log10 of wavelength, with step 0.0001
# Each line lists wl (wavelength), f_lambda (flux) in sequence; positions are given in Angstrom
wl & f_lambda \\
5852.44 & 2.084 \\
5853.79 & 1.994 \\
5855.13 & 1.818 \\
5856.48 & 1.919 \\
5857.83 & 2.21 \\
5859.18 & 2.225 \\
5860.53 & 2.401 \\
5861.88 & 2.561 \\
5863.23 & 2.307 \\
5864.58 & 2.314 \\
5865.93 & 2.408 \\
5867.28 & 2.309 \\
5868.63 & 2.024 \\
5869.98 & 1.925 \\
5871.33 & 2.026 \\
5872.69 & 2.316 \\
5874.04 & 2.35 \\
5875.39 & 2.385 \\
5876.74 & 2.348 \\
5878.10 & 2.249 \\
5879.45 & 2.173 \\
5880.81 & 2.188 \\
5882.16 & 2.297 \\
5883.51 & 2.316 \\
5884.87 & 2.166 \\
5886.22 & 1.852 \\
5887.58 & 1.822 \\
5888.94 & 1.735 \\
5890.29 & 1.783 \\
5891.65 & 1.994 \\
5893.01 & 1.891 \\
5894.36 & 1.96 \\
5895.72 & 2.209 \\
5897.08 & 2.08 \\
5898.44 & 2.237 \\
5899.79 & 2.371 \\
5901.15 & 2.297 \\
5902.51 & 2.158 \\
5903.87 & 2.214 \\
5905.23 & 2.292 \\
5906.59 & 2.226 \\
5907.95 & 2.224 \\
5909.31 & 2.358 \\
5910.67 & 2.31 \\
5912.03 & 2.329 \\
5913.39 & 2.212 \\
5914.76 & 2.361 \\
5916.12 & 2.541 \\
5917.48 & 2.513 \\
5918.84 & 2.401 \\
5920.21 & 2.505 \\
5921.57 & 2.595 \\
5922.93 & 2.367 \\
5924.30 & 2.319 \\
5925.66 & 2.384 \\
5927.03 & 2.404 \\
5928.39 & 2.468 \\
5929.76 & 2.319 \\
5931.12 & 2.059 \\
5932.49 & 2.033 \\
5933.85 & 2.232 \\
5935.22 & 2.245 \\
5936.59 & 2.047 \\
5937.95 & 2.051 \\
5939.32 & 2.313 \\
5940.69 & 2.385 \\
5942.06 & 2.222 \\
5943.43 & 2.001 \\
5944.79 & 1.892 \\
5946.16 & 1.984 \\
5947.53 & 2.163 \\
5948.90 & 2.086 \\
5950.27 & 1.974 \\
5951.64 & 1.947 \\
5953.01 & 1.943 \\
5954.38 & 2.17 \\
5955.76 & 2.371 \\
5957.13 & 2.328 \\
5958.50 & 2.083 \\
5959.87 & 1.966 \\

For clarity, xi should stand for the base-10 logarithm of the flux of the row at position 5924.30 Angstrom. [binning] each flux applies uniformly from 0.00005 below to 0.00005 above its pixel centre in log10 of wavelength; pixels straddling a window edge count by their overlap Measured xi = 0.365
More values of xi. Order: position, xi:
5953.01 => 0.288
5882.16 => 0.361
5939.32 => 0.364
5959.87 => 0.294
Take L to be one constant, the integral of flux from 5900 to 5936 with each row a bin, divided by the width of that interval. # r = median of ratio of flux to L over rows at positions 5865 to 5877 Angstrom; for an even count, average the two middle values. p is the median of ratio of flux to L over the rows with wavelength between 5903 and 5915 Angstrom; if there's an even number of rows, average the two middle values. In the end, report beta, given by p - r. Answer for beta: -0.01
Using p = 0.987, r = 1.00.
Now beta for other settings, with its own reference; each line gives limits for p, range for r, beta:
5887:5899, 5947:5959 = -0.05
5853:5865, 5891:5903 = 0.03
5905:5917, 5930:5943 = 0.04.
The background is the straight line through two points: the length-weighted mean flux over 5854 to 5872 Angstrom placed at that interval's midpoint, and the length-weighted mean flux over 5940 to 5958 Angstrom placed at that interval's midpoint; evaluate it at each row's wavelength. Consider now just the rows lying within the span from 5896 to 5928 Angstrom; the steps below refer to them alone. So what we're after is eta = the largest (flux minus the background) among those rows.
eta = 0.46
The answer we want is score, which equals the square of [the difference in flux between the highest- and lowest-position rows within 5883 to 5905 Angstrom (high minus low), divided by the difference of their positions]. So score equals 0.0000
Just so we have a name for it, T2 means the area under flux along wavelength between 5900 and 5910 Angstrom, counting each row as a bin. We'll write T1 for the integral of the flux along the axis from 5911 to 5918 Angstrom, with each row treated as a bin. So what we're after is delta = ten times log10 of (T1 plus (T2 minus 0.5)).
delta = 15.9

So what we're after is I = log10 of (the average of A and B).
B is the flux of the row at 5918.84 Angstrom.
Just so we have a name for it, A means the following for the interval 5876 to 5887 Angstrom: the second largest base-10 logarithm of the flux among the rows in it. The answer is 0.141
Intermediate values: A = 0.365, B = 2.401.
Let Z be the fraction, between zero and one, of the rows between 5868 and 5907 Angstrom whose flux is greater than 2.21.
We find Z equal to 0.45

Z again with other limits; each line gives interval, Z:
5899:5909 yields 0.86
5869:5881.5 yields 0.56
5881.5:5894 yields 0.22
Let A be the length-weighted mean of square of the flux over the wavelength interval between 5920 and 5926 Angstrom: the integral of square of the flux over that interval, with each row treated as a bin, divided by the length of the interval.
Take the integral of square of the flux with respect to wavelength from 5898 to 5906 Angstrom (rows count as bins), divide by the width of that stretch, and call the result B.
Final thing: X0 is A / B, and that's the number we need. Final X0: 1.16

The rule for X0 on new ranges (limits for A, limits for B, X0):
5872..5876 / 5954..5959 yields 1.09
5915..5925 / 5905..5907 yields 1.19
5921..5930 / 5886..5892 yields 1.74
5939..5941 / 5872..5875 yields 1.01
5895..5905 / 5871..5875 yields 0.97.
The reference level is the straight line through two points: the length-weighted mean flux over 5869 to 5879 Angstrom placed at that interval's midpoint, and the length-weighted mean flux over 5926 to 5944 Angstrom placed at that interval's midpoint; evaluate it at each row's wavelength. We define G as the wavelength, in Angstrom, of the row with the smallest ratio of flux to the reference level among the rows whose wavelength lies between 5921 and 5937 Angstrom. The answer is 5932.49 Angstrom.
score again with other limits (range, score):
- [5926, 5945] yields 0.0008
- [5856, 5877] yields 0.0004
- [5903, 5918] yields 0.0005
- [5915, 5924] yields 0.0007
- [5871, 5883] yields 0.0006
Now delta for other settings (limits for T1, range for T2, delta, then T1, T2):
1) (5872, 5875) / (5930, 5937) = 13.3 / 7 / 15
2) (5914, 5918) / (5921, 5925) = 12.8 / 10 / 10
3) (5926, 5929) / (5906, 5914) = 14.0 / 7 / 18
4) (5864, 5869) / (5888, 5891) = 12.1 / 11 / 5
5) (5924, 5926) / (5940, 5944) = 11.2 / 5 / 9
